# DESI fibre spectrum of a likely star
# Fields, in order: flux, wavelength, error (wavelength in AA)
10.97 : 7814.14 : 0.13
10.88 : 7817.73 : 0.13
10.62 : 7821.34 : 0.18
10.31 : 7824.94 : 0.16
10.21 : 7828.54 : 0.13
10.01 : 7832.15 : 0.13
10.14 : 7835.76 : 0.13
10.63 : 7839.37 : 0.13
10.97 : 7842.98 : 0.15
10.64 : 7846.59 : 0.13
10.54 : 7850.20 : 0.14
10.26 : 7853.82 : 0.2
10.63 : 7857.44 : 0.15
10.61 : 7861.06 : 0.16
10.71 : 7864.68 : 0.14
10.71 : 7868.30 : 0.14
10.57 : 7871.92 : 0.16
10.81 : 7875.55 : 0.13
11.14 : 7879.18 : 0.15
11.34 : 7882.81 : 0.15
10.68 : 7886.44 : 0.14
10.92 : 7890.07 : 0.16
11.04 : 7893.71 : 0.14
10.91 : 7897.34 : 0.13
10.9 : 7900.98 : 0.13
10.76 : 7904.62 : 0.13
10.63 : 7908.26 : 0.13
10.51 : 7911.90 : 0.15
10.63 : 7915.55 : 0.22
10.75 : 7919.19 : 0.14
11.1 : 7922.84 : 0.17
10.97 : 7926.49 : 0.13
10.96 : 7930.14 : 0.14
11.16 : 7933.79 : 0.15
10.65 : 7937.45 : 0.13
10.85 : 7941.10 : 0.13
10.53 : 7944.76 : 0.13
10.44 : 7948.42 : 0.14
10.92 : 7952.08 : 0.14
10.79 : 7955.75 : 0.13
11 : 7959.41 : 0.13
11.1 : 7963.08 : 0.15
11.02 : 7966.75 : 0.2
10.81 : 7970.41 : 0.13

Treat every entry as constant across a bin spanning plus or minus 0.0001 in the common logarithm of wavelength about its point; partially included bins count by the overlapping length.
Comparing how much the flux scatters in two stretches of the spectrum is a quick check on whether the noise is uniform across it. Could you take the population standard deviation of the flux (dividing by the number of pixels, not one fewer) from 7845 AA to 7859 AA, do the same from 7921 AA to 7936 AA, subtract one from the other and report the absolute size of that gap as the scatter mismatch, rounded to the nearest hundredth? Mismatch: 0.07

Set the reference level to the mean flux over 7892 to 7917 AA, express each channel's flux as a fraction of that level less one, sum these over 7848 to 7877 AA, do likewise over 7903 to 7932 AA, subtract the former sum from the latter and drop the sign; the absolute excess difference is 0.14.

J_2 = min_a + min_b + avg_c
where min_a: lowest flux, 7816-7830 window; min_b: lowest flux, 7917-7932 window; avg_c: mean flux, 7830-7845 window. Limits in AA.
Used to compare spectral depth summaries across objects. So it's 31.4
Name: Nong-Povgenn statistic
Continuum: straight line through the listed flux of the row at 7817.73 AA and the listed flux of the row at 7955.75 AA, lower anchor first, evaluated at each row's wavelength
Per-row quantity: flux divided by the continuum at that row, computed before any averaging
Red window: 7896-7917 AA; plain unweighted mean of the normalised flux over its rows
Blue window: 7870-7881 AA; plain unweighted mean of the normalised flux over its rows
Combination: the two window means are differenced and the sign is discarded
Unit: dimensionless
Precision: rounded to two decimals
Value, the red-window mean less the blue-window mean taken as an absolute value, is 0.01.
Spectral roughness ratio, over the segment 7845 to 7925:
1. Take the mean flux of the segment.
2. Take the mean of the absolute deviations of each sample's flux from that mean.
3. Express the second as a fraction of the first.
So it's 0.017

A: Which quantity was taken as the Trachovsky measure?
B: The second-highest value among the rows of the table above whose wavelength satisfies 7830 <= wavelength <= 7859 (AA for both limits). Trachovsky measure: 10.64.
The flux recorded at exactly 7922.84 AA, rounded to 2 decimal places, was 11.10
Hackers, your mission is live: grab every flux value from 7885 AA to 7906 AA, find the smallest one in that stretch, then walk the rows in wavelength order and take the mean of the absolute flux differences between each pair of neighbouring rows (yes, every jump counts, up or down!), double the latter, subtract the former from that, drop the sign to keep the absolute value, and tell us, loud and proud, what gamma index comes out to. 10.4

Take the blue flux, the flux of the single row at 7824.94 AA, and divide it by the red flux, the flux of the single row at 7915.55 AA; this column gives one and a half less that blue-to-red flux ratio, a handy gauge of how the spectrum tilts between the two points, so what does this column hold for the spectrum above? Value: 0.53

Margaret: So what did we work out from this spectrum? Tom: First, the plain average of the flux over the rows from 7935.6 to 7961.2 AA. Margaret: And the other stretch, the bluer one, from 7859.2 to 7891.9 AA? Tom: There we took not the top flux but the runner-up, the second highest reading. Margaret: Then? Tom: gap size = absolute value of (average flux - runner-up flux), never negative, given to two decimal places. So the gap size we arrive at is 0.40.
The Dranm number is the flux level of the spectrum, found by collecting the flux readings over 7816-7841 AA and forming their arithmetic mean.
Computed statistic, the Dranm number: 10.4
